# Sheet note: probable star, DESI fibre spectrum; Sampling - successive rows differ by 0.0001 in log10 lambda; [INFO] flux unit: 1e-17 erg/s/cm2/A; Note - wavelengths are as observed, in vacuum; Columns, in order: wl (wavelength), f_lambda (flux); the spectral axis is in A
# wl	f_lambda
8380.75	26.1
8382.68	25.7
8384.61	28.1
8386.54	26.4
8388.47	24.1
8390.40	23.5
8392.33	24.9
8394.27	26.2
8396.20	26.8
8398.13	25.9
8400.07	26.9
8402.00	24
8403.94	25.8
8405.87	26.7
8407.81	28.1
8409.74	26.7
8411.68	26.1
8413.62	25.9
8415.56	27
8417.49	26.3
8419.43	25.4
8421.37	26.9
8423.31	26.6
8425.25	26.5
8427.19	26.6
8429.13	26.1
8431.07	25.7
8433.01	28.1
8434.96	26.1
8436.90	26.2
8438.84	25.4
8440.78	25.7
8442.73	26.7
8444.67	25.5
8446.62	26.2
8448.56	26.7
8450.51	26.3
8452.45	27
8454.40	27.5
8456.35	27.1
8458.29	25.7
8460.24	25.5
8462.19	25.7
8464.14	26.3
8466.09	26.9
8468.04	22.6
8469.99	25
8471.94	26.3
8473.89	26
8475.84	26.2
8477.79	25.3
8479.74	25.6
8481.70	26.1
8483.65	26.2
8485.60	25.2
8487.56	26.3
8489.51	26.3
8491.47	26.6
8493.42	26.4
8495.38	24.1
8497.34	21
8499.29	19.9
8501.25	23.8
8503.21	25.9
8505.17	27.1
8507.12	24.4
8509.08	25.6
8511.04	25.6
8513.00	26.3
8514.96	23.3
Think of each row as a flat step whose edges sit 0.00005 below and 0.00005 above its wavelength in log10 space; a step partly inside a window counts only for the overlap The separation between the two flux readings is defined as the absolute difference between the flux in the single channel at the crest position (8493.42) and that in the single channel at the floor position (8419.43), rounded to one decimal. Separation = 1.0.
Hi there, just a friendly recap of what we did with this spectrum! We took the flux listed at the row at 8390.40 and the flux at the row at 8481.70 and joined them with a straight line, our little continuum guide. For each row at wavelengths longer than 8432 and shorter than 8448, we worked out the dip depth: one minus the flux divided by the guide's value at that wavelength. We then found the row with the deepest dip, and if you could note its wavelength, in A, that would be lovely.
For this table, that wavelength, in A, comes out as 8444.67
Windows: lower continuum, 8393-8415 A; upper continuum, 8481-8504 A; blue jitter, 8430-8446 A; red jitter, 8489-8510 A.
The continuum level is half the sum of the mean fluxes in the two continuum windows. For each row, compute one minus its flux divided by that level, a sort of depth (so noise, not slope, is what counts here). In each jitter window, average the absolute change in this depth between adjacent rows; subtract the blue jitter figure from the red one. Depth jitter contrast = 0.03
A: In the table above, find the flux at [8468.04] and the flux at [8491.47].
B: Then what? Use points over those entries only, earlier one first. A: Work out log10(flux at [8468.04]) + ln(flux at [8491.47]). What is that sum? 4.635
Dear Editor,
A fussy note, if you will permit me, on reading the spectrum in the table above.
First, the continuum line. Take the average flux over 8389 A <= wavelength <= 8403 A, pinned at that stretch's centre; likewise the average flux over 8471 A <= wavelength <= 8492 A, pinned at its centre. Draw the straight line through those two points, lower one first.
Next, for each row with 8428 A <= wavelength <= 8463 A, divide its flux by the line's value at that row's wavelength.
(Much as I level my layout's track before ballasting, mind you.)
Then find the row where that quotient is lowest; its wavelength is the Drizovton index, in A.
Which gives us 8460.24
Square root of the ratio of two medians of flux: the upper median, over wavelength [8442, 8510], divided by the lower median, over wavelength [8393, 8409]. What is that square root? 0.99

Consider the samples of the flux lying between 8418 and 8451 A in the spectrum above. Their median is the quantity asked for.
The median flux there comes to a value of 26.2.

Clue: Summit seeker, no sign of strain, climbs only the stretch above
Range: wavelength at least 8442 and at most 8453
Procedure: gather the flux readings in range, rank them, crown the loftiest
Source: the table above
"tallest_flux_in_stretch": 27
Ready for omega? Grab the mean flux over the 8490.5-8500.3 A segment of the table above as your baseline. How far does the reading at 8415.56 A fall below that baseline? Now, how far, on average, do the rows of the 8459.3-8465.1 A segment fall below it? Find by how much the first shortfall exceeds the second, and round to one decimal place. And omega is -1.2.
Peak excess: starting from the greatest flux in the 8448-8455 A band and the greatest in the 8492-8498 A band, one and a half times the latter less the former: 12.1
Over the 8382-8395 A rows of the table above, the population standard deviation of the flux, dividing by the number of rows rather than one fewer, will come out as 1.4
